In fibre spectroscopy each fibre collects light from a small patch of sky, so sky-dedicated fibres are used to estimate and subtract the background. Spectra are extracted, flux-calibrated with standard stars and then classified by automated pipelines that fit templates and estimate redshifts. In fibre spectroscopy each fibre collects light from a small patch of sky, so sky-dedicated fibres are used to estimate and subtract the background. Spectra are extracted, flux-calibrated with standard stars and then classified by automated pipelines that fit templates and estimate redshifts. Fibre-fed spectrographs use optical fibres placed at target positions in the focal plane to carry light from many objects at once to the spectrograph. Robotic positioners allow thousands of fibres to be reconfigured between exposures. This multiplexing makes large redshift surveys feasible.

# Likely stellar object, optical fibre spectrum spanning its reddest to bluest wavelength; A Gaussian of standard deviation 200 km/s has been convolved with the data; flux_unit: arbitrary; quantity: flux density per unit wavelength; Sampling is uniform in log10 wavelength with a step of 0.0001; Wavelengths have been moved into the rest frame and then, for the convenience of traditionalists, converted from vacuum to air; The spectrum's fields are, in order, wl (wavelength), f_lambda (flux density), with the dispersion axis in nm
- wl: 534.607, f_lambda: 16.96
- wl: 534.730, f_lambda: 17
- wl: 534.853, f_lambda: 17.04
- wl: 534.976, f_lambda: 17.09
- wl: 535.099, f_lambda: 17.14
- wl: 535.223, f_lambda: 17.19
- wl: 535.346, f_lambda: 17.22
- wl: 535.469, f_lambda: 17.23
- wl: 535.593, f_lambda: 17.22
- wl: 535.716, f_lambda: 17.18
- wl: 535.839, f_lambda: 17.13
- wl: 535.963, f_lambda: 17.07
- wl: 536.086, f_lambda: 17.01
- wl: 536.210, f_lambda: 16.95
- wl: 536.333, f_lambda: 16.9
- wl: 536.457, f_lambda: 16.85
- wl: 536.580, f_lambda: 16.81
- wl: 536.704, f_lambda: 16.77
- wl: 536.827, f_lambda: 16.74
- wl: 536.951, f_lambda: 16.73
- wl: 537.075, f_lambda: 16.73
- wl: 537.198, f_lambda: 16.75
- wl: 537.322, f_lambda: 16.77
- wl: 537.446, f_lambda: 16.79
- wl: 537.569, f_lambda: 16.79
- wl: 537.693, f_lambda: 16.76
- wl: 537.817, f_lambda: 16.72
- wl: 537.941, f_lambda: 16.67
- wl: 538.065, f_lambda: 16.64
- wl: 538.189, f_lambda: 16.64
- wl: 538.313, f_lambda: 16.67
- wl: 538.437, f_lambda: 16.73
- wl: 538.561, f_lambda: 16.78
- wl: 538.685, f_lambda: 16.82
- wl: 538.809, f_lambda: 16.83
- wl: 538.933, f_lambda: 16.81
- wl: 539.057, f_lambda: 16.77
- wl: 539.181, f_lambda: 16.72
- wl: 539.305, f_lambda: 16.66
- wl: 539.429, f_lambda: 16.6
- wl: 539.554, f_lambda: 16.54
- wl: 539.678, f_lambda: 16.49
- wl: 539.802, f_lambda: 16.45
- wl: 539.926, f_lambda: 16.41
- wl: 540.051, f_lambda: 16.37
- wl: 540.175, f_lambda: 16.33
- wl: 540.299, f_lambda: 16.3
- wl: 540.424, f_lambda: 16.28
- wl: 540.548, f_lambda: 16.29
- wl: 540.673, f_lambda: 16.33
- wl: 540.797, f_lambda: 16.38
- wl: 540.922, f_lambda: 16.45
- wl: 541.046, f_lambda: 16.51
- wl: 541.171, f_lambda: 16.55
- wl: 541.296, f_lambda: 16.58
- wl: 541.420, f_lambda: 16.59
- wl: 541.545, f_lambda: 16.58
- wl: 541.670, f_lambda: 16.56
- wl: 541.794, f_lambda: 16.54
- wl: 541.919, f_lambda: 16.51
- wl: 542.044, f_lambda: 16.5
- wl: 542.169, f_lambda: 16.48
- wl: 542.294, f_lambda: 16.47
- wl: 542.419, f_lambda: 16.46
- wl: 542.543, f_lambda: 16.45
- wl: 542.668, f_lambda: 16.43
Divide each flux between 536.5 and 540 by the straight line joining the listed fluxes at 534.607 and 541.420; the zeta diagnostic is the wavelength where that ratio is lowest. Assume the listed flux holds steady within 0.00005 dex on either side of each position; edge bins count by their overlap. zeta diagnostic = 539.926 nm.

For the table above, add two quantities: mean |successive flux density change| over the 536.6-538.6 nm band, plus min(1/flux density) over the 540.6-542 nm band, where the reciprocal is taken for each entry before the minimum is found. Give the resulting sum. 0.0863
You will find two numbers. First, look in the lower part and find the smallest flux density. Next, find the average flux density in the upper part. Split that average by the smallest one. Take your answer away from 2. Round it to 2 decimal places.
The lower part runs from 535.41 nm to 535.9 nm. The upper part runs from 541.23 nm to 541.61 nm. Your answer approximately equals 1.03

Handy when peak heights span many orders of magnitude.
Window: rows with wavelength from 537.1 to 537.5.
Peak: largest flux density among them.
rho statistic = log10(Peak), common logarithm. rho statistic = 1.23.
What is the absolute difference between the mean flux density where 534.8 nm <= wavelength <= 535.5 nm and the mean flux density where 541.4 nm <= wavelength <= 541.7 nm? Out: 0.6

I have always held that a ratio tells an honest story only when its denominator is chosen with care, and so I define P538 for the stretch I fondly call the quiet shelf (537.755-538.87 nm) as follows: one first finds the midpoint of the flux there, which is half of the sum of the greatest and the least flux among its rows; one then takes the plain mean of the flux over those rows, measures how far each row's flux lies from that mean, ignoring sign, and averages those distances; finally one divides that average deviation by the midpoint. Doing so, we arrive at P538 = 0.004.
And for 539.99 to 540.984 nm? 0.003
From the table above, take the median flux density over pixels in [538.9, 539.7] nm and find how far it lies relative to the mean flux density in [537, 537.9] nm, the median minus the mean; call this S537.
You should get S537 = -0.1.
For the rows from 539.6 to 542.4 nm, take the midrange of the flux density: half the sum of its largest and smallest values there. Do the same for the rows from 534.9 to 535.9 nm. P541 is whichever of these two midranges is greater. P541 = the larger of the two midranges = 17.16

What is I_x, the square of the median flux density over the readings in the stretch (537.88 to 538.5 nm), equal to 278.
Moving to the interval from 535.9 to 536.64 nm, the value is 286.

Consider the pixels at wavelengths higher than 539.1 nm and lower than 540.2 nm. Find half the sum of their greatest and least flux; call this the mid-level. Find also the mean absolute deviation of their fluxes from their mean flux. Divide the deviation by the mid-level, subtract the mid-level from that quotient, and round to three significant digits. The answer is -16.5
